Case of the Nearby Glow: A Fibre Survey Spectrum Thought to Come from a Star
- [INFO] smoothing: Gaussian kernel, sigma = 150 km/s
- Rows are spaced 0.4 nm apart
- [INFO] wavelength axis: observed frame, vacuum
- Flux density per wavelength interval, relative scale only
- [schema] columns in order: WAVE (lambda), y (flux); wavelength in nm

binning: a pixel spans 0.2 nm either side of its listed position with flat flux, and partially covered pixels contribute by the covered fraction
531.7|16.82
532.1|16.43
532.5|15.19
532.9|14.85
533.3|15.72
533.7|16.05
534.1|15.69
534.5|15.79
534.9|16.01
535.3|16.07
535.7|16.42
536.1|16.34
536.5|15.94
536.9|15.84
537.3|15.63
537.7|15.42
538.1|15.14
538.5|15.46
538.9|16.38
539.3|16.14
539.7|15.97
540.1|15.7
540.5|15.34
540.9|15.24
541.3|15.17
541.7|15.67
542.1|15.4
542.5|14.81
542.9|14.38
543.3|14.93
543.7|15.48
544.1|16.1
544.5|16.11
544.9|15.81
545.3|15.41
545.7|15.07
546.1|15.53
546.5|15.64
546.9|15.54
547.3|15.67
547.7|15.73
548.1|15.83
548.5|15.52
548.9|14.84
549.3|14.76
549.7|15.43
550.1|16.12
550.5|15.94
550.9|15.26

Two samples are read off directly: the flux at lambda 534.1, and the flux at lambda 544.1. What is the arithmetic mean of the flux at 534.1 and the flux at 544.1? 15.9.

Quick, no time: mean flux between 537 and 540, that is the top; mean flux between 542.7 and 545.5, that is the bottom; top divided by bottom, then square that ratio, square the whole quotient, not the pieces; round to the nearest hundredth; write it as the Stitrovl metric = 1.04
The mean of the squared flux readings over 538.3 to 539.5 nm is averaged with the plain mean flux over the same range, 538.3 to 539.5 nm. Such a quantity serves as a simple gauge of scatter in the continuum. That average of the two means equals 136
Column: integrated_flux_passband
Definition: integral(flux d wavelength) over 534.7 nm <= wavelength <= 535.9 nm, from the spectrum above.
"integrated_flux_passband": 19.4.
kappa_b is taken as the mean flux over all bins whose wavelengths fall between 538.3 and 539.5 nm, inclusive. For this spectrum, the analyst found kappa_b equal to 15.99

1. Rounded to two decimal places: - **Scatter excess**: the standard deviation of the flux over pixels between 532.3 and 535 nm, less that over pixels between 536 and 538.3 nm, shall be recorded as 0.02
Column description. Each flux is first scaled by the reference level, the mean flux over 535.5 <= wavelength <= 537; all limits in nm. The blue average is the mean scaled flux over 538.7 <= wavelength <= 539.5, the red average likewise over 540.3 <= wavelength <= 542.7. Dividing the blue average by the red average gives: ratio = 1.06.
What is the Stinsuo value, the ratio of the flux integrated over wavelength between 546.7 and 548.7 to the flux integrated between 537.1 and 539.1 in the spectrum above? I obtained 1.003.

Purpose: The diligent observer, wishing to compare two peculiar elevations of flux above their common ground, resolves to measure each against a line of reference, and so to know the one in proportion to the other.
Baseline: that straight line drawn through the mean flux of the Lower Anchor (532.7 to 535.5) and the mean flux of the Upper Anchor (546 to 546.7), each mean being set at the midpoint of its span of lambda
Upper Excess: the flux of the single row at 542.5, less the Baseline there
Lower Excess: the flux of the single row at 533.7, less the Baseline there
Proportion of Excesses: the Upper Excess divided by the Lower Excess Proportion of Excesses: -2.7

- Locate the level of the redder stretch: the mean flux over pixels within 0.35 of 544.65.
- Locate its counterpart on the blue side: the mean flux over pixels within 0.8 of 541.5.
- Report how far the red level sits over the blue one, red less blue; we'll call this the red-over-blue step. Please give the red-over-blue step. 0.6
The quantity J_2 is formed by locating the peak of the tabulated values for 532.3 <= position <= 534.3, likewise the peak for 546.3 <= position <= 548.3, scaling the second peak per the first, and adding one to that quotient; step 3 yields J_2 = 1.99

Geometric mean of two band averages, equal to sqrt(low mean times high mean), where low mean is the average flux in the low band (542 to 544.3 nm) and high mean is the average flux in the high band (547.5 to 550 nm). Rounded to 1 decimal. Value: 15.3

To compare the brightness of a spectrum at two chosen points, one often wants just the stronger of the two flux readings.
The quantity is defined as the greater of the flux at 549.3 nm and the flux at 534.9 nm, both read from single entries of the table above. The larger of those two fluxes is 16.0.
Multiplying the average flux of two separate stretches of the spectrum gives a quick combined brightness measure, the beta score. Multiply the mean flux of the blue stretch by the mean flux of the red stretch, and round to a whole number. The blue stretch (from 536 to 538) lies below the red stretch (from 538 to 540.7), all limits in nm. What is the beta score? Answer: 249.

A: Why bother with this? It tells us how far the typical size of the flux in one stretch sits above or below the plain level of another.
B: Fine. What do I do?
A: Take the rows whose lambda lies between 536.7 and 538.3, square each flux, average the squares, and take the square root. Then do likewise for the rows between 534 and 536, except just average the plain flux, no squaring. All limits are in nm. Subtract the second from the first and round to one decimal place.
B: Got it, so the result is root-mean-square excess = -0.5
